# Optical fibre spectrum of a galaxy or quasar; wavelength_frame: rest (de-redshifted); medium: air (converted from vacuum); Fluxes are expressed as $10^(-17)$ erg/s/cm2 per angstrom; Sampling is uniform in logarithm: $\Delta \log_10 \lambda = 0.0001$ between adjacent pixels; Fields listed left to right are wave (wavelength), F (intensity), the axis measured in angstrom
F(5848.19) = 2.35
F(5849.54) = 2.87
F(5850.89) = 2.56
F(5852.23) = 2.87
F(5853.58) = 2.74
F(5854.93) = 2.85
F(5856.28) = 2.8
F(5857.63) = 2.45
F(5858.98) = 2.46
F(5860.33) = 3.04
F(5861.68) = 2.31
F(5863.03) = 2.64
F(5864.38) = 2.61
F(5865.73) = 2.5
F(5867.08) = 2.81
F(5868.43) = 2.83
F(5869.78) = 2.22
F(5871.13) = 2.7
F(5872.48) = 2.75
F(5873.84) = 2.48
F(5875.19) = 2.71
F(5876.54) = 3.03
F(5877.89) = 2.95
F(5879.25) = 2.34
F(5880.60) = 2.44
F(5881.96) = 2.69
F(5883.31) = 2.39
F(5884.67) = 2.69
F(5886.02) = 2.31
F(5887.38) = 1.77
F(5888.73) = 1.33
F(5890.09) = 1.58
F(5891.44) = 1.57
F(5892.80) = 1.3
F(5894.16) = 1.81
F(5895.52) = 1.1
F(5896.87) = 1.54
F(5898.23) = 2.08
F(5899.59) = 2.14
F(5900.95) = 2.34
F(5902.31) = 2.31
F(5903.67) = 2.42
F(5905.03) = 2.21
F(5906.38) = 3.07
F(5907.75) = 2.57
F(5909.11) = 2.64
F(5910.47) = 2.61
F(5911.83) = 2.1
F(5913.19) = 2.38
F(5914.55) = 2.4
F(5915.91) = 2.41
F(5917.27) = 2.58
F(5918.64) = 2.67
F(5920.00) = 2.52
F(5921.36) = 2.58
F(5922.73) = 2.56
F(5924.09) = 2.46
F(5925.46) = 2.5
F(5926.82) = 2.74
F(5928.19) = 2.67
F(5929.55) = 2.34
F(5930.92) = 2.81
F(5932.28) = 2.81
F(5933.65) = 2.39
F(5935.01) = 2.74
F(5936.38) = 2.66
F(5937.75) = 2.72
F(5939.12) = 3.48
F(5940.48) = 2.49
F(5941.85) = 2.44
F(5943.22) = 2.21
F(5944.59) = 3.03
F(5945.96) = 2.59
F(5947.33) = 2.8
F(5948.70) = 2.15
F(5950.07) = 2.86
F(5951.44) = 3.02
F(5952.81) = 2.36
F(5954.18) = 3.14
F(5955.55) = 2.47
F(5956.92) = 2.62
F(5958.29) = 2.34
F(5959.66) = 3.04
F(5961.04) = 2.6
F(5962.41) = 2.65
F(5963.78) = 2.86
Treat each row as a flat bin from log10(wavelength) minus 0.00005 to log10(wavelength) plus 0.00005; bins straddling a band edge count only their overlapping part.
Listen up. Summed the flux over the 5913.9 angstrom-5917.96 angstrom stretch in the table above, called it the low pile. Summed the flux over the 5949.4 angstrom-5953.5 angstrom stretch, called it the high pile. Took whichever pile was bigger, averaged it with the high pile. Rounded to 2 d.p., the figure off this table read 8.24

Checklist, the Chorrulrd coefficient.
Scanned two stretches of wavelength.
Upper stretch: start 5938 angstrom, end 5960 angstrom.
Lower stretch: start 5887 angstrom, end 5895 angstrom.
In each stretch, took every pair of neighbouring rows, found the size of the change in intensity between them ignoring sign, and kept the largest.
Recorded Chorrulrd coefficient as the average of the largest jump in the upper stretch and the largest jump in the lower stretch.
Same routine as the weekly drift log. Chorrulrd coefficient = 0.75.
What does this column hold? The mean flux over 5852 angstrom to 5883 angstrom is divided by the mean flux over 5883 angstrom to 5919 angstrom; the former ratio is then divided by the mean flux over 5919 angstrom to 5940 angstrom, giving 0.46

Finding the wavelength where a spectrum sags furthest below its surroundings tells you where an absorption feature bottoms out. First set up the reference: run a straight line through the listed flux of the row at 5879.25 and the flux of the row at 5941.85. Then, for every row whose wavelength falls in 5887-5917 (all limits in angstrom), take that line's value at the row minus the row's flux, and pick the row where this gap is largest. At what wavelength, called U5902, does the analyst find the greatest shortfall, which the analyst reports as 5895.52 angstrom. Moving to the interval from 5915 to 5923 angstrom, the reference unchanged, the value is 5915.91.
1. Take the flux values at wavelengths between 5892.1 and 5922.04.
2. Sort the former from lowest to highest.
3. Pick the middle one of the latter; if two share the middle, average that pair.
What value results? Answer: 2.39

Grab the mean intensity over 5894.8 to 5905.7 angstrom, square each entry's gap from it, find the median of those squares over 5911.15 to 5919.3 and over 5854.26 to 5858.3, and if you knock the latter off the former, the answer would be -0.5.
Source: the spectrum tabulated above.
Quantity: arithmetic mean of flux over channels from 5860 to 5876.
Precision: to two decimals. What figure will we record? 2.63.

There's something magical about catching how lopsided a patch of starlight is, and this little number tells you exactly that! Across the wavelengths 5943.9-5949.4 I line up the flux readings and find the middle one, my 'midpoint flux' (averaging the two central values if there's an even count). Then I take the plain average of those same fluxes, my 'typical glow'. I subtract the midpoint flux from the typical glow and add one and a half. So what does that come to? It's 1.45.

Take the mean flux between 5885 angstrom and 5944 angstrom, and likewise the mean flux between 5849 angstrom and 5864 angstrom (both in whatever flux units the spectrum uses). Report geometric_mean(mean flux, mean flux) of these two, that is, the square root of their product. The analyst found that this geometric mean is 2.51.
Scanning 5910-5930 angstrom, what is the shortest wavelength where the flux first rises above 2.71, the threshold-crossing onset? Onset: 5926.82 angstrom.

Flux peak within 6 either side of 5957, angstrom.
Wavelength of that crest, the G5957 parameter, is 5954.18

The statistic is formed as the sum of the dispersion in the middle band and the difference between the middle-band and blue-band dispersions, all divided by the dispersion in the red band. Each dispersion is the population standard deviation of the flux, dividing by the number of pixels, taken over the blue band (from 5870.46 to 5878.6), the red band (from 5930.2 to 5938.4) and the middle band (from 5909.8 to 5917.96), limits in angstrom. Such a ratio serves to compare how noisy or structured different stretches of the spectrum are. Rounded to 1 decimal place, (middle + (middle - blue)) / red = 1.1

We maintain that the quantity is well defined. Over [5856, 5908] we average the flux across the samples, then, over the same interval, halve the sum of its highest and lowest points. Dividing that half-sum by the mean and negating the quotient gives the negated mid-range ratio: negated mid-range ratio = -0.89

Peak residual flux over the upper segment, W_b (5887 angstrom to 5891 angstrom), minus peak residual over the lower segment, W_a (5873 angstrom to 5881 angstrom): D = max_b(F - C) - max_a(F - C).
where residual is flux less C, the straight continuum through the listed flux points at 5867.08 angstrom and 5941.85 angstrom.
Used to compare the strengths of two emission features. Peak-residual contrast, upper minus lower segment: -1.2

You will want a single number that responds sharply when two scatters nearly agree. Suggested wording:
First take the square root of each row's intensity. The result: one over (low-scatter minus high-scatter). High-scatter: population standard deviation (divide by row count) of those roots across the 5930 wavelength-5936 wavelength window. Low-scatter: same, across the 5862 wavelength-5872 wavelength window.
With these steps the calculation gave 147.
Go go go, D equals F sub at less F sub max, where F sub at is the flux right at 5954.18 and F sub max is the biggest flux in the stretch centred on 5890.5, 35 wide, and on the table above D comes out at 0.07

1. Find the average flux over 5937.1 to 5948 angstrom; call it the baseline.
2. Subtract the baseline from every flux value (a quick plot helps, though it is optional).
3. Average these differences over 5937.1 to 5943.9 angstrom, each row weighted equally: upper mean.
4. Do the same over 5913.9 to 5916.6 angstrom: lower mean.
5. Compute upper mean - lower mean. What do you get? 0.26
